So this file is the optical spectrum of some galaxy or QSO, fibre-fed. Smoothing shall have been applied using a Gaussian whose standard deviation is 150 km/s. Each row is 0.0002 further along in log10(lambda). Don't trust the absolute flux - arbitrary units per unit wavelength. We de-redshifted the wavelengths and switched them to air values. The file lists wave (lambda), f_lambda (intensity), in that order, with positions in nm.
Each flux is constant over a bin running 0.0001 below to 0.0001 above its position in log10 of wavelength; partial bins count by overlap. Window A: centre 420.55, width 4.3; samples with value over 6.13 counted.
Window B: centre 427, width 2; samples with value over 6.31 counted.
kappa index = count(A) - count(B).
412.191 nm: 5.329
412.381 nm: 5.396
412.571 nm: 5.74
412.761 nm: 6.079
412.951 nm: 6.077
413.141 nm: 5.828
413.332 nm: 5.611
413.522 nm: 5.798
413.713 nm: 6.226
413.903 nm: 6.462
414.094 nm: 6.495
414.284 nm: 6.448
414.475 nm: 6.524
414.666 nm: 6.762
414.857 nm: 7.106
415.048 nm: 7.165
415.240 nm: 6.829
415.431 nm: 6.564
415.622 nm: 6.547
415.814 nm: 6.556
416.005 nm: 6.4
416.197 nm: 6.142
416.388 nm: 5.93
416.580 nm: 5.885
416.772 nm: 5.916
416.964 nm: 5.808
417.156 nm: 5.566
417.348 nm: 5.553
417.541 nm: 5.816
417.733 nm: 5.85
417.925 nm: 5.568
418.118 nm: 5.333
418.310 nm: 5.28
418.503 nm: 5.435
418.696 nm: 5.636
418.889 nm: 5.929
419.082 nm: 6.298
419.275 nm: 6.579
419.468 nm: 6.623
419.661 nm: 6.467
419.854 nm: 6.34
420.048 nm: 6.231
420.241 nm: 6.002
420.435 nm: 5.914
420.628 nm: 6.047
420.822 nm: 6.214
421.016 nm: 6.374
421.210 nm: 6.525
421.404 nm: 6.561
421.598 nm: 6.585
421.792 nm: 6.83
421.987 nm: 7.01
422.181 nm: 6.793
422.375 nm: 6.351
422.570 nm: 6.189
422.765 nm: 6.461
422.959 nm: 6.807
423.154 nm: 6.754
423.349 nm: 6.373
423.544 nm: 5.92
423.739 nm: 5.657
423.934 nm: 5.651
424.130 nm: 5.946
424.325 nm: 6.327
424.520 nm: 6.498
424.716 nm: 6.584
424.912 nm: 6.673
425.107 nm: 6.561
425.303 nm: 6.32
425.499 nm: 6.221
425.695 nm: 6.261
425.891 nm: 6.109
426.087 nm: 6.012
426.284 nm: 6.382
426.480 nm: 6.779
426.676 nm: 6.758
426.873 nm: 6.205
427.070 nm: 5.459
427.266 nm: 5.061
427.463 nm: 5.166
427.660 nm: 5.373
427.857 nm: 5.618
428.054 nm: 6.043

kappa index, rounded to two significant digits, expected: 13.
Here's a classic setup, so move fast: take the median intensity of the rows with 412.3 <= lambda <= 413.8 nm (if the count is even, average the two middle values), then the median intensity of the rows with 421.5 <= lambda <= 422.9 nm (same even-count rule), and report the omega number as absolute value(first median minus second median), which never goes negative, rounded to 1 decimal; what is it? 0.8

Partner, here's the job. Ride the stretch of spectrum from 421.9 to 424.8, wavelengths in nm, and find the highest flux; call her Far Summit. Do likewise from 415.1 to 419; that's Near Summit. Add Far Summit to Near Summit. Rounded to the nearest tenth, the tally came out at 13.8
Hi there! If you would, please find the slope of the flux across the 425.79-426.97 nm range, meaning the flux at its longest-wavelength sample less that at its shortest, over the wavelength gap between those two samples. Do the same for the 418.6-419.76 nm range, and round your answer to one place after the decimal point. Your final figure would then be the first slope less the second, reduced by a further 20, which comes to -20.8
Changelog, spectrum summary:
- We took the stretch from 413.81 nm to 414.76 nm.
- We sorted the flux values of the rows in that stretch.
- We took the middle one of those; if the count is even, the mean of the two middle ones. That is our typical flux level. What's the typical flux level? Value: 6.5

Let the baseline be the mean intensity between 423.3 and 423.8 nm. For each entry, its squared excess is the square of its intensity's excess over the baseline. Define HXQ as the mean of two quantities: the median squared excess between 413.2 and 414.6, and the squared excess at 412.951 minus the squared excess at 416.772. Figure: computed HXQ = 0.1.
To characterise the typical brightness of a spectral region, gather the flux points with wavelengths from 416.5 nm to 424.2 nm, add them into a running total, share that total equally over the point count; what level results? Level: 6.13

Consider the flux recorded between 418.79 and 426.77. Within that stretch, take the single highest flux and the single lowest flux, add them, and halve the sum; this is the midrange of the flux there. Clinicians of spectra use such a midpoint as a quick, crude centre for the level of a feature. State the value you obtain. 6.33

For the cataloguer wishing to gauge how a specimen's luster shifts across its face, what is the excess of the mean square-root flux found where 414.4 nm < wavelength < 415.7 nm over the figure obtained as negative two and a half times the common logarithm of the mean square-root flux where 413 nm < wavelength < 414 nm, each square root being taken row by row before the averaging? 3.58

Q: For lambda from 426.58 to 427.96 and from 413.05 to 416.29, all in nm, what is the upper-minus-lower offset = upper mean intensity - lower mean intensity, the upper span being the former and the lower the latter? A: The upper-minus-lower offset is -0.8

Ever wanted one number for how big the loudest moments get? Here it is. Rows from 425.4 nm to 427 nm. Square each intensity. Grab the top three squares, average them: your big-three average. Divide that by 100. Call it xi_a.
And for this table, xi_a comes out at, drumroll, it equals 0.44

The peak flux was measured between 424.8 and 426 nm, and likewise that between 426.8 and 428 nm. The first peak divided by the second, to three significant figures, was 1.08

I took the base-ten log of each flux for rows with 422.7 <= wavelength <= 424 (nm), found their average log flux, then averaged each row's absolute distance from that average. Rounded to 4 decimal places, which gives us 0.0295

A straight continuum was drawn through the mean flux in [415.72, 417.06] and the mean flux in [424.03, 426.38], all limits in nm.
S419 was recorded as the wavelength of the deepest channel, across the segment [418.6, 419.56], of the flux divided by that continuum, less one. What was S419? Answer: 418.696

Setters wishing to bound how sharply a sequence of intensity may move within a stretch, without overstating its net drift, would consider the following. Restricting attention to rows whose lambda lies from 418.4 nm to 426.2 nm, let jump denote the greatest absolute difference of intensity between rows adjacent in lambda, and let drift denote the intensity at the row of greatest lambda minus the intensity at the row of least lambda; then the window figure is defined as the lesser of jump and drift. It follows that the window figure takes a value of 0.45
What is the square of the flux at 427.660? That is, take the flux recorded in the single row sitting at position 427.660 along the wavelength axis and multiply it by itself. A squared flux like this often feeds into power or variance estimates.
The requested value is 29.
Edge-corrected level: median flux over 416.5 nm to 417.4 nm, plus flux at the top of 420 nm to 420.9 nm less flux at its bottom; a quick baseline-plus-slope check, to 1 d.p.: 5.8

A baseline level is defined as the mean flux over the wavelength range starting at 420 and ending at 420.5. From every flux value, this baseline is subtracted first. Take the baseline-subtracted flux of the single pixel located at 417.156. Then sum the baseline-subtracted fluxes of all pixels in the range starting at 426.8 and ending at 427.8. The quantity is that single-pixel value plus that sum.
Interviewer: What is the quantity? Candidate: -3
